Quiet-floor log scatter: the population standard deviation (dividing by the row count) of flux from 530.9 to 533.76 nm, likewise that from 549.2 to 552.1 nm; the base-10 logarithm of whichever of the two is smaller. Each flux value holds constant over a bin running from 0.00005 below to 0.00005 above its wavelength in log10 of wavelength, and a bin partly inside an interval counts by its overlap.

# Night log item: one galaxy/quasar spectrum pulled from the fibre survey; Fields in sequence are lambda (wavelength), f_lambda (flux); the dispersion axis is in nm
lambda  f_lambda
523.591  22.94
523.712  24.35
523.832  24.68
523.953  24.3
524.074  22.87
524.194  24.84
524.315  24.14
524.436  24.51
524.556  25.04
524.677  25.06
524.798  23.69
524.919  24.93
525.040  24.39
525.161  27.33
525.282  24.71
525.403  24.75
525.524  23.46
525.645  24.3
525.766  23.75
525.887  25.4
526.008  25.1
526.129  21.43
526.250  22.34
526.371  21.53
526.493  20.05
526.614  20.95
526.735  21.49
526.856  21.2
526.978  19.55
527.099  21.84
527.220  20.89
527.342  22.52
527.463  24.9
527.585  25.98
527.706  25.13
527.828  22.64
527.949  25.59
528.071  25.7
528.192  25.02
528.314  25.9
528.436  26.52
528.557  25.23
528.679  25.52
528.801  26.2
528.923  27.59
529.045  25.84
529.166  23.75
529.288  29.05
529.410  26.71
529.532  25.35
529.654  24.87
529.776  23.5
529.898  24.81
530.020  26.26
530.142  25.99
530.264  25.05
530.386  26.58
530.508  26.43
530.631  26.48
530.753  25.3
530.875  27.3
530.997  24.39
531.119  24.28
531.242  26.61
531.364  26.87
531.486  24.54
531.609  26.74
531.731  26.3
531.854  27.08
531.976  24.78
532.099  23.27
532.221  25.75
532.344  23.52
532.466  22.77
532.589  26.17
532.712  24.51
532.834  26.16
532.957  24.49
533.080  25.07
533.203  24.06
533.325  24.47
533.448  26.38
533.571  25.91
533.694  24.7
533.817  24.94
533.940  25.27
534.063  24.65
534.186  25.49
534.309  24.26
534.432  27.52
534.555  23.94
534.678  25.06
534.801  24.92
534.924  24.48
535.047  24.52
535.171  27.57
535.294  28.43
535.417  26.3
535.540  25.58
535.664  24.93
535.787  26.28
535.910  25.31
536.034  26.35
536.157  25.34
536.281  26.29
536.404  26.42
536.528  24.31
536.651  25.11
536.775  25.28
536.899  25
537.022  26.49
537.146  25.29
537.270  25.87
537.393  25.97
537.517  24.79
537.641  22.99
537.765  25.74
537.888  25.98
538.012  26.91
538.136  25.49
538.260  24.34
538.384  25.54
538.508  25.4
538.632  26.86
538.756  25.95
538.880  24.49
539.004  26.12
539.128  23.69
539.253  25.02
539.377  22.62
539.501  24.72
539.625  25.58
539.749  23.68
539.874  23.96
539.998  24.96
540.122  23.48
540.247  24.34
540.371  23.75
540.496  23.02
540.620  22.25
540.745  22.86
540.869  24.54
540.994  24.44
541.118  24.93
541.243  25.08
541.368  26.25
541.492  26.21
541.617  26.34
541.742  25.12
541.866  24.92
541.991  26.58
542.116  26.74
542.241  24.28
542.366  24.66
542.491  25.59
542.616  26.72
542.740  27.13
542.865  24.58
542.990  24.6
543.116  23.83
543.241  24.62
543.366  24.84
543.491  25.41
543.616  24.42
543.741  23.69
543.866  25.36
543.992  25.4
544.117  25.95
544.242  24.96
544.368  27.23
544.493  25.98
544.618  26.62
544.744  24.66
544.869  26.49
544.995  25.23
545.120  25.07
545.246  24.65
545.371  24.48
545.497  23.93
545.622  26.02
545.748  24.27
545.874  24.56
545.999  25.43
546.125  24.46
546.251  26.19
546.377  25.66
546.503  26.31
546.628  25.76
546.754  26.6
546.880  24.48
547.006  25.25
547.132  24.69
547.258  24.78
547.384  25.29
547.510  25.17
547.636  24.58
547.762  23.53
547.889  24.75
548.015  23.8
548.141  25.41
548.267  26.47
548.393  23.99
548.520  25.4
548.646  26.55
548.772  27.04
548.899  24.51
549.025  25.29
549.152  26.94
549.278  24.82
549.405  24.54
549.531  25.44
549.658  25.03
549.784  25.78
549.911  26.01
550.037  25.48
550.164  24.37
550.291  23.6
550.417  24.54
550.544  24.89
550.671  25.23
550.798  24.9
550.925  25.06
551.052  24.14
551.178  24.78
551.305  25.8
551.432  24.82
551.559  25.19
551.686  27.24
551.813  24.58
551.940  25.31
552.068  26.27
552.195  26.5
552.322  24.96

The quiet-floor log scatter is -0.12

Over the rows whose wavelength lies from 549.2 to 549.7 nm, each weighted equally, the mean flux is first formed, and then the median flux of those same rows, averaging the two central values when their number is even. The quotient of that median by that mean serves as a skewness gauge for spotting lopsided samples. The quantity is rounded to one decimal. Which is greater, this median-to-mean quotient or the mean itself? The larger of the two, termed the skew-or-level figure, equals 25.0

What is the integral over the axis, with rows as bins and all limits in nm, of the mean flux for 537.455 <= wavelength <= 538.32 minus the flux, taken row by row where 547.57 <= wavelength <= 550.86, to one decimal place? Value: 0.2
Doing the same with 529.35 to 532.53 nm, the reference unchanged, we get -0.8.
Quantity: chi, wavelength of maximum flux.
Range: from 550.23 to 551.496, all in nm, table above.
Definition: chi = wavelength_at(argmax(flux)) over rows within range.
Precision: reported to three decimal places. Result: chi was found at 551.305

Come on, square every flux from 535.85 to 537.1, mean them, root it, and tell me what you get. 25.6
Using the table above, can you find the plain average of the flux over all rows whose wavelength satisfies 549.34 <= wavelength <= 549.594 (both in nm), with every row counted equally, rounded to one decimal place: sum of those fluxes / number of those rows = 25.0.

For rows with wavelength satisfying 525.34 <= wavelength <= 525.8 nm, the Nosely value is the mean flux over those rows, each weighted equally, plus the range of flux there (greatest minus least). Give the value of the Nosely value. 25.4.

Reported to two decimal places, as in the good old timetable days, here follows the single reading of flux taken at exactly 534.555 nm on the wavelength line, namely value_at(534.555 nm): 23.94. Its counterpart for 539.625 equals 25.58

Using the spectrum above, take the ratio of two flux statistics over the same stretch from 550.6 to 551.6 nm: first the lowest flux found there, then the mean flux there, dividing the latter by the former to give 1.04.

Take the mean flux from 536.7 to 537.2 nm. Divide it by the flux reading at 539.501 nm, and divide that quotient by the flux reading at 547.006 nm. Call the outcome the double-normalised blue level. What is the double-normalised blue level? 0.041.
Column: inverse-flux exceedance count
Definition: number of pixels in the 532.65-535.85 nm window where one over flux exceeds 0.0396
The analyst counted 15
